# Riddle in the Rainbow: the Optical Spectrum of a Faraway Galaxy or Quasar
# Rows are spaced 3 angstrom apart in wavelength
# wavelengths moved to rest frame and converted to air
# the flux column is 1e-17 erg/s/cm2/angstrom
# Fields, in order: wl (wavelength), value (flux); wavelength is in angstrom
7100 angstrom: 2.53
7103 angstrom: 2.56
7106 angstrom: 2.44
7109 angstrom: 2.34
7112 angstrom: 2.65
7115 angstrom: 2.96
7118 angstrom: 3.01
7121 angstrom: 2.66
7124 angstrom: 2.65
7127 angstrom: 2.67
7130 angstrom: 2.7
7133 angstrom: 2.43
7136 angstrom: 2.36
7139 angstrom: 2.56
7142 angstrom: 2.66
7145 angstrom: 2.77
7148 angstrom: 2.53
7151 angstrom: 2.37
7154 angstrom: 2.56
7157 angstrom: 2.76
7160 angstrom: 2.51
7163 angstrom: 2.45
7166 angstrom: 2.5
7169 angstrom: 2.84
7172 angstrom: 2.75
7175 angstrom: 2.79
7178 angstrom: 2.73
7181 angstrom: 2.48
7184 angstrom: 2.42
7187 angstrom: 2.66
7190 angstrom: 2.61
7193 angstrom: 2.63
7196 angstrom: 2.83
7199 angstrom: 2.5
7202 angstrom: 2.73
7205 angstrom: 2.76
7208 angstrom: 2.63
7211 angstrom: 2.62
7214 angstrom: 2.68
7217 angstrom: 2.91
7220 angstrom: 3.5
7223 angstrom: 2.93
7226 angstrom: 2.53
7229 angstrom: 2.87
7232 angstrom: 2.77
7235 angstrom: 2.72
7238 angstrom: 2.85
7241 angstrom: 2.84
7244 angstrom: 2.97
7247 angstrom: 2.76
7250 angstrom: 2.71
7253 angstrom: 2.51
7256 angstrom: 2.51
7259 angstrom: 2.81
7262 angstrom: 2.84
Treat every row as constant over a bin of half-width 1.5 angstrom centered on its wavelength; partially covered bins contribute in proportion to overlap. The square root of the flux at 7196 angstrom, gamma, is 1.682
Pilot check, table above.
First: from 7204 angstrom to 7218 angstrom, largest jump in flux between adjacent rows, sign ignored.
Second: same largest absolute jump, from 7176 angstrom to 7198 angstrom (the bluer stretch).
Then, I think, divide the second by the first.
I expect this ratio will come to 1.09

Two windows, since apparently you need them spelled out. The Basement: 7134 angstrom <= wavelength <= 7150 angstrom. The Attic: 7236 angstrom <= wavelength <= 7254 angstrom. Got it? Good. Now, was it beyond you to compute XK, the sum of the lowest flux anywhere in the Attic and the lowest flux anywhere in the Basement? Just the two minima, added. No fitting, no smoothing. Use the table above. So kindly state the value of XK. 4.87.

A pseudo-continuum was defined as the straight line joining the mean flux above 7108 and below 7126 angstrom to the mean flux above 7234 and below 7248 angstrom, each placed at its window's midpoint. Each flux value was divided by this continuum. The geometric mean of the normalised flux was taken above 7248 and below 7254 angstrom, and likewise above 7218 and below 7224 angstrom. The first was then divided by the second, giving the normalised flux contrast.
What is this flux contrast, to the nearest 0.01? 0.81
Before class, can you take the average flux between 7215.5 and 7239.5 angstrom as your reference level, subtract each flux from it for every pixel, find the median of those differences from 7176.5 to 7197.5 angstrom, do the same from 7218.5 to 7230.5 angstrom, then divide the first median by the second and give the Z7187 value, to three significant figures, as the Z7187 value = -17.0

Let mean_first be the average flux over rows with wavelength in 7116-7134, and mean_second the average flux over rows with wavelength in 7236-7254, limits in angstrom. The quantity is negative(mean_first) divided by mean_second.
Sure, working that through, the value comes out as -0.97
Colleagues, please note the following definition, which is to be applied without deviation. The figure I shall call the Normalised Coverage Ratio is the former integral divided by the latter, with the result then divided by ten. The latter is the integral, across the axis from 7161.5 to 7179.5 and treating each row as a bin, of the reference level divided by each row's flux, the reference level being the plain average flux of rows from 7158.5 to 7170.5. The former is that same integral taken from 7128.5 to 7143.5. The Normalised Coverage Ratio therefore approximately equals 0.09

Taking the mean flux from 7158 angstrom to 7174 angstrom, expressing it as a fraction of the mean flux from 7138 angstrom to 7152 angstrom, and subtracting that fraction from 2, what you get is 0.99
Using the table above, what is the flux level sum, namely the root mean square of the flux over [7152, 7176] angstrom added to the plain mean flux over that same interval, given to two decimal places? 5.29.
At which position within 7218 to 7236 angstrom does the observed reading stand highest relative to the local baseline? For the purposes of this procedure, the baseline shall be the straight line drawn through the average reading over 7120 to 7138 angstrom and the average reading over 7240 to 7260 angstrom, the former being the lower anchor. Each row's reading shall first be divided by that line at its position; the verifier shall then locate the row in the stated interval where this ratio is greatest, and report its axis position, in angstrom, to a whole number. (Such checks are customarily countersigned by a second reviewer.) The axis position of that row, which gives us 7220 angstrom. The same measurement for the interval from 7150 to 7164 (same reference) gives 7157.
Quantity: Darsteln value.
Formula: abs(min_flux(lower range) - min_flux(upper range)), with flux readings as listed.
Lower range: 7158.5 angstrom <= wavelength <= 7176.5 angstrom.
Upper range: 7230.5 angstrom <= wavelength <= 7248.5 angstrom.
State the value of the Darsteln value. 0.27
